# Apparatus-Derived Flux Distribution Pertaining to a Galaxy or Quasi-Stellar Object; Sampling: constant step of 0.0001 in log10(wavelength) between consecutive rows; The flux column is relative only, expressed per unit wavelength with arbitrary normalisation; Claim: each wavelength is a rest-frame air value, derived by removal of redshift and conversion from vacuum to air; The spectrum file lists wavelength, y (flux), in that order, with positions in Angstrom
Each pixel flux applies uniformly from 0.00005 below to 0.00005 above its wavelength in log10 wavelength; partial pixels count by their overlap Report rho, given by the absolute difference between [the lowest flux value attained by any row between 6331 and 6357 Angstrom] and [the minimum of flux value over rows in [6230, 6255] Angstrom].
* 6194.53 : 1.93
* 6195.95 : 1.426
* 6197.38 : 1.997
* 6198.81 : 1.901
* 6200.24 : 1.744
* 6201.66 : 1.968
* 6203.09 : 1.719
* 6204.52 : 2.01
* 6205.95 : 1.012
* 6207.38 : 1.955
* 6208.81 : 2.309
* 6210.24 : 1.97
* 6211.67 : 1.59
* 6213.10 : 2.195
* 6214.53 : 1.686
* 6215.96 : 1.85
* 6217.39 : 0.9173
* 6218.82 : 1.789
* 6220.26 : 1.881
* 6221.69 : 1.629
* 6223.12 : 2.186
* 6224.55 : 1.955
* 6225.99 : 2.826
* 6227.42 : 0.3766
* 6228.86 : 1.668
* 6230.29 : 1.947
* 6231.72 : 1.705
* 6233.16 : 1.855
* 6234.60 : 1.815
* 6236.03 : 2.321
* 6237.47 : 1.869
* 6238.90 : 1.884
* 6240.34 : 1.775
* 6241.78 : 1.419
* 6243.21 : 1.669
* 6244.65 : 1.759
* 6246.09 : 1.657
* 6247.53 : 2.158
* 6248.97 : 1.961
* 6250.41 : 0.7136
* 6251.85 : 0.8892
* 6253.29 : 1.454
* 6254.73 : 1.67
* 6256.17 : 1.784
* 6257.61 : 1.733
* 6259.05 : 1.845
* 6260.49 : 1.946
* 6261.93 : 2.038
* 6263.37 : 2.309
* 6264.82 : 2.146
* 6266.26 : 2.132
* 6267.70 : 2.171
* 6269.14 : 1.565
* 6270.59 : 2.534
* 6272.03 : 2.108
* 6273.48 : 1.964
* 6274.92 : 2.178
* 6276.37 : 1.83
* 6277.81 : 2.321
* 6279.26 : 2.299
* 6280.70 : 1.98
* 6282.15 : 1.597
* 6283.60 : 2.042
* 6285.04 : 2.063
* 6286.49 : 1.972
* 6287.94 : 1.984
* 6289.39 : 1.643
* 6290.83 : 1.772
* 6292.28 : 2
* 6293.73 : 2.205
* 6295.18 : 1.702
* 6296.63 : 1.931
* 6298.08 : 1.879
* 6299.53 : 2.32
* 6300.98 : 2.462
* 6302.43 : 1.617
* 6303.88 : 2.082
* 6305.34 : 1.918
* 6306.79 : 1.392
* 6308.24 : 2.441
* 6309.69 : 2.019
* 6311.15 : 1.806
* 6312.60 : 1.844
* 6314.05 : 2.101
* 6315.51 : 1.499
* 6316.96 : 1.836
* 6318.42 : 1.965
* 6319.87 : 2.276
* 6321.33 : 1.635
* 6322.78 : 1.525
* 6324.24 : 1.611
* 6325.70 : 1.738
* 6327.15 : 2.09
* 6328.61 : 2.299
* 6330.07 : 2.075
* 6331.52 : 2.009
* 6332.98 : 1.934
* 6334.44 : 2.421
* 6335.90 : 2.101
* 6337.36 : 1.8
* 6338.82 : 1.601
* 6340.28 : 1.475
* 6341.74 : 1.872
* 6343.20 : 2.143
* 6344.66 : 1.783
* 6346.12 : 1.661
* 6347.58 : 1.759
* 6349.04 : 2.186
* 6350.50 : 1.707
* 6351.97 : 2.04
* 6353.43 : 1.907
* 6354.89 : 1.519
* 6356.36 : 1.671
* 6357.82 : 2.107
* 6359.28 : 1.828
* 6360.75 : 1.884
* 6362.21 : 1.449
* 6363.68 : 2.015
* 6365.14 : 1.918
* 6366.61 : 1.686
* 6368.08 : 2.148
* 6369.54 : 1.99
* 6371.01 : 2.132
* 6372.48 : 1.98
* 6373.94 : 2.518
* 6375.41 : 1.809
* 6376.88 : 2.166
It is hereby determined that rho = 0.76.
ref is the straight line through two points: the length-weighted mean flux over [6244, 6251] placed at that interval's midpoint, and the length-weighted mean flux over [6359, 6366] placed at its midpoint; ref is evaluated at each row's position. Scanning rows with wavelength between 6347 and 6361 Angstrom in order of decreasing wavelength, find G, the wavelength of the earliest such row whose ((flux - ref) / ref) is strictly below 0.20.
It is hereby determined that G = 6360.75 Angstrom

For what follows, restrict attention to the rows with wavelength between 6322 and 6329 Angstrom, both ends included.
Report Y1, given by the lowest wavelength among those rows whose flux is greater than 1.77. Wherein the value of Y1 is 6327.15 Angstrom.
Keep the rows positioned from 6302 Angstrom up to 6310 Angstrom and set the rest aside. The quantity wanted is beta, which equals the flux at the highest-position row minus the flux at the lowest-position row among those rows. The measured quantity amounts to 0.4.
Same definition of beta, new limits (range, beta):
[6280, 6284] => 0.1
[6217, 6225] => 1.0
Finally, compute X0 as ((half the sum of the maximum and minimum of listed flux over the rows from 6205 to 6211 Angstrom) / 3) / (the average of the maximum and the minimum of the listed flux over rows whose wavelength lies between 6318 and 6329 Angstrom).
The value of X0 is 0.29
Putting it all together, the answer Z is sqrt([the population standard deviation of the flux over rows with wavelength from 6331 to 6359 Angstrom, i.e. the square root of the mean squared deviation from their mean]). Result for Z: 0.49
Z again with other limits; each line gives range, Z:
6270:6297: 0.48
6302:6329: 0.53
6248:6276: 0.66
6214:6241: 0.69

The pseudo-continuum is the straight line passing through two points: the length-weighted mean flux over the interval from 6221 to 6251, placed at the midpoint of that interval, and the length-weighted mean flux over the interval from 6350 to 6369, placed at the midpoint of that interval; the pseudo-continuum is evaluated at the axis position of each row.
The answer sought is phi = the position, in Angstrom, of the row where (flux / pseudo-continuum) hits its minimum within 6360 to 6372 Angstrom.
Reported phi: 6362.21 Angstrom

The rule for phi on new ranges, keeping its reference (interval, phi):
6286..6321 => 6306.79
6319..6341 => 6340.28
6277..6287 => 6282.15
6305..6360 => 6306.79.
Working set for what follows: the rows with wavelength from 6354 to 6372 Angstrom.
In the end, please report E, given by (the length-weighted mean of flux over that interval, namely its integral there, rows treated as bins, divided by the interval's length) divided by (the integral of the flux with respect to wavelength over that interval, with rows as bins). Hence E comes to 0.056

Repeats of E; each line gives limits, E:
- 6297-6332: 0.029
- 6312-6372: 0.017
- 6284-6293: 0.111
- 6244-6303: 0.017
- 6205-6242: 0.027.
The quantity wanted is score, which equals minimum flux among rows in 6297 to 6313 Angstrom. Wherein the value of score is 1.392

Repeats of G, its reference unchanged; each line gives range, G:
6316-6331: 6330.07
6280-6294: 6292.28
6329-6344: 6343.20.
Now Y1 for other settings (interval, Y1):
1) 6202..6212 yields 6204.52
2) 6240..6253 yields 6240.34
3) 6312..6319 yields 6312.60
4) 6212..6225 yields 6213.10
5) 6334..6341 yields 6334.44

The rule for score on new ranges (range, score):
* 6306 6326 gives 1.392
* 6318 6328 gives 1.525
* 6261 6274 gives 1.565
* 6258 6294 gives 1.565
